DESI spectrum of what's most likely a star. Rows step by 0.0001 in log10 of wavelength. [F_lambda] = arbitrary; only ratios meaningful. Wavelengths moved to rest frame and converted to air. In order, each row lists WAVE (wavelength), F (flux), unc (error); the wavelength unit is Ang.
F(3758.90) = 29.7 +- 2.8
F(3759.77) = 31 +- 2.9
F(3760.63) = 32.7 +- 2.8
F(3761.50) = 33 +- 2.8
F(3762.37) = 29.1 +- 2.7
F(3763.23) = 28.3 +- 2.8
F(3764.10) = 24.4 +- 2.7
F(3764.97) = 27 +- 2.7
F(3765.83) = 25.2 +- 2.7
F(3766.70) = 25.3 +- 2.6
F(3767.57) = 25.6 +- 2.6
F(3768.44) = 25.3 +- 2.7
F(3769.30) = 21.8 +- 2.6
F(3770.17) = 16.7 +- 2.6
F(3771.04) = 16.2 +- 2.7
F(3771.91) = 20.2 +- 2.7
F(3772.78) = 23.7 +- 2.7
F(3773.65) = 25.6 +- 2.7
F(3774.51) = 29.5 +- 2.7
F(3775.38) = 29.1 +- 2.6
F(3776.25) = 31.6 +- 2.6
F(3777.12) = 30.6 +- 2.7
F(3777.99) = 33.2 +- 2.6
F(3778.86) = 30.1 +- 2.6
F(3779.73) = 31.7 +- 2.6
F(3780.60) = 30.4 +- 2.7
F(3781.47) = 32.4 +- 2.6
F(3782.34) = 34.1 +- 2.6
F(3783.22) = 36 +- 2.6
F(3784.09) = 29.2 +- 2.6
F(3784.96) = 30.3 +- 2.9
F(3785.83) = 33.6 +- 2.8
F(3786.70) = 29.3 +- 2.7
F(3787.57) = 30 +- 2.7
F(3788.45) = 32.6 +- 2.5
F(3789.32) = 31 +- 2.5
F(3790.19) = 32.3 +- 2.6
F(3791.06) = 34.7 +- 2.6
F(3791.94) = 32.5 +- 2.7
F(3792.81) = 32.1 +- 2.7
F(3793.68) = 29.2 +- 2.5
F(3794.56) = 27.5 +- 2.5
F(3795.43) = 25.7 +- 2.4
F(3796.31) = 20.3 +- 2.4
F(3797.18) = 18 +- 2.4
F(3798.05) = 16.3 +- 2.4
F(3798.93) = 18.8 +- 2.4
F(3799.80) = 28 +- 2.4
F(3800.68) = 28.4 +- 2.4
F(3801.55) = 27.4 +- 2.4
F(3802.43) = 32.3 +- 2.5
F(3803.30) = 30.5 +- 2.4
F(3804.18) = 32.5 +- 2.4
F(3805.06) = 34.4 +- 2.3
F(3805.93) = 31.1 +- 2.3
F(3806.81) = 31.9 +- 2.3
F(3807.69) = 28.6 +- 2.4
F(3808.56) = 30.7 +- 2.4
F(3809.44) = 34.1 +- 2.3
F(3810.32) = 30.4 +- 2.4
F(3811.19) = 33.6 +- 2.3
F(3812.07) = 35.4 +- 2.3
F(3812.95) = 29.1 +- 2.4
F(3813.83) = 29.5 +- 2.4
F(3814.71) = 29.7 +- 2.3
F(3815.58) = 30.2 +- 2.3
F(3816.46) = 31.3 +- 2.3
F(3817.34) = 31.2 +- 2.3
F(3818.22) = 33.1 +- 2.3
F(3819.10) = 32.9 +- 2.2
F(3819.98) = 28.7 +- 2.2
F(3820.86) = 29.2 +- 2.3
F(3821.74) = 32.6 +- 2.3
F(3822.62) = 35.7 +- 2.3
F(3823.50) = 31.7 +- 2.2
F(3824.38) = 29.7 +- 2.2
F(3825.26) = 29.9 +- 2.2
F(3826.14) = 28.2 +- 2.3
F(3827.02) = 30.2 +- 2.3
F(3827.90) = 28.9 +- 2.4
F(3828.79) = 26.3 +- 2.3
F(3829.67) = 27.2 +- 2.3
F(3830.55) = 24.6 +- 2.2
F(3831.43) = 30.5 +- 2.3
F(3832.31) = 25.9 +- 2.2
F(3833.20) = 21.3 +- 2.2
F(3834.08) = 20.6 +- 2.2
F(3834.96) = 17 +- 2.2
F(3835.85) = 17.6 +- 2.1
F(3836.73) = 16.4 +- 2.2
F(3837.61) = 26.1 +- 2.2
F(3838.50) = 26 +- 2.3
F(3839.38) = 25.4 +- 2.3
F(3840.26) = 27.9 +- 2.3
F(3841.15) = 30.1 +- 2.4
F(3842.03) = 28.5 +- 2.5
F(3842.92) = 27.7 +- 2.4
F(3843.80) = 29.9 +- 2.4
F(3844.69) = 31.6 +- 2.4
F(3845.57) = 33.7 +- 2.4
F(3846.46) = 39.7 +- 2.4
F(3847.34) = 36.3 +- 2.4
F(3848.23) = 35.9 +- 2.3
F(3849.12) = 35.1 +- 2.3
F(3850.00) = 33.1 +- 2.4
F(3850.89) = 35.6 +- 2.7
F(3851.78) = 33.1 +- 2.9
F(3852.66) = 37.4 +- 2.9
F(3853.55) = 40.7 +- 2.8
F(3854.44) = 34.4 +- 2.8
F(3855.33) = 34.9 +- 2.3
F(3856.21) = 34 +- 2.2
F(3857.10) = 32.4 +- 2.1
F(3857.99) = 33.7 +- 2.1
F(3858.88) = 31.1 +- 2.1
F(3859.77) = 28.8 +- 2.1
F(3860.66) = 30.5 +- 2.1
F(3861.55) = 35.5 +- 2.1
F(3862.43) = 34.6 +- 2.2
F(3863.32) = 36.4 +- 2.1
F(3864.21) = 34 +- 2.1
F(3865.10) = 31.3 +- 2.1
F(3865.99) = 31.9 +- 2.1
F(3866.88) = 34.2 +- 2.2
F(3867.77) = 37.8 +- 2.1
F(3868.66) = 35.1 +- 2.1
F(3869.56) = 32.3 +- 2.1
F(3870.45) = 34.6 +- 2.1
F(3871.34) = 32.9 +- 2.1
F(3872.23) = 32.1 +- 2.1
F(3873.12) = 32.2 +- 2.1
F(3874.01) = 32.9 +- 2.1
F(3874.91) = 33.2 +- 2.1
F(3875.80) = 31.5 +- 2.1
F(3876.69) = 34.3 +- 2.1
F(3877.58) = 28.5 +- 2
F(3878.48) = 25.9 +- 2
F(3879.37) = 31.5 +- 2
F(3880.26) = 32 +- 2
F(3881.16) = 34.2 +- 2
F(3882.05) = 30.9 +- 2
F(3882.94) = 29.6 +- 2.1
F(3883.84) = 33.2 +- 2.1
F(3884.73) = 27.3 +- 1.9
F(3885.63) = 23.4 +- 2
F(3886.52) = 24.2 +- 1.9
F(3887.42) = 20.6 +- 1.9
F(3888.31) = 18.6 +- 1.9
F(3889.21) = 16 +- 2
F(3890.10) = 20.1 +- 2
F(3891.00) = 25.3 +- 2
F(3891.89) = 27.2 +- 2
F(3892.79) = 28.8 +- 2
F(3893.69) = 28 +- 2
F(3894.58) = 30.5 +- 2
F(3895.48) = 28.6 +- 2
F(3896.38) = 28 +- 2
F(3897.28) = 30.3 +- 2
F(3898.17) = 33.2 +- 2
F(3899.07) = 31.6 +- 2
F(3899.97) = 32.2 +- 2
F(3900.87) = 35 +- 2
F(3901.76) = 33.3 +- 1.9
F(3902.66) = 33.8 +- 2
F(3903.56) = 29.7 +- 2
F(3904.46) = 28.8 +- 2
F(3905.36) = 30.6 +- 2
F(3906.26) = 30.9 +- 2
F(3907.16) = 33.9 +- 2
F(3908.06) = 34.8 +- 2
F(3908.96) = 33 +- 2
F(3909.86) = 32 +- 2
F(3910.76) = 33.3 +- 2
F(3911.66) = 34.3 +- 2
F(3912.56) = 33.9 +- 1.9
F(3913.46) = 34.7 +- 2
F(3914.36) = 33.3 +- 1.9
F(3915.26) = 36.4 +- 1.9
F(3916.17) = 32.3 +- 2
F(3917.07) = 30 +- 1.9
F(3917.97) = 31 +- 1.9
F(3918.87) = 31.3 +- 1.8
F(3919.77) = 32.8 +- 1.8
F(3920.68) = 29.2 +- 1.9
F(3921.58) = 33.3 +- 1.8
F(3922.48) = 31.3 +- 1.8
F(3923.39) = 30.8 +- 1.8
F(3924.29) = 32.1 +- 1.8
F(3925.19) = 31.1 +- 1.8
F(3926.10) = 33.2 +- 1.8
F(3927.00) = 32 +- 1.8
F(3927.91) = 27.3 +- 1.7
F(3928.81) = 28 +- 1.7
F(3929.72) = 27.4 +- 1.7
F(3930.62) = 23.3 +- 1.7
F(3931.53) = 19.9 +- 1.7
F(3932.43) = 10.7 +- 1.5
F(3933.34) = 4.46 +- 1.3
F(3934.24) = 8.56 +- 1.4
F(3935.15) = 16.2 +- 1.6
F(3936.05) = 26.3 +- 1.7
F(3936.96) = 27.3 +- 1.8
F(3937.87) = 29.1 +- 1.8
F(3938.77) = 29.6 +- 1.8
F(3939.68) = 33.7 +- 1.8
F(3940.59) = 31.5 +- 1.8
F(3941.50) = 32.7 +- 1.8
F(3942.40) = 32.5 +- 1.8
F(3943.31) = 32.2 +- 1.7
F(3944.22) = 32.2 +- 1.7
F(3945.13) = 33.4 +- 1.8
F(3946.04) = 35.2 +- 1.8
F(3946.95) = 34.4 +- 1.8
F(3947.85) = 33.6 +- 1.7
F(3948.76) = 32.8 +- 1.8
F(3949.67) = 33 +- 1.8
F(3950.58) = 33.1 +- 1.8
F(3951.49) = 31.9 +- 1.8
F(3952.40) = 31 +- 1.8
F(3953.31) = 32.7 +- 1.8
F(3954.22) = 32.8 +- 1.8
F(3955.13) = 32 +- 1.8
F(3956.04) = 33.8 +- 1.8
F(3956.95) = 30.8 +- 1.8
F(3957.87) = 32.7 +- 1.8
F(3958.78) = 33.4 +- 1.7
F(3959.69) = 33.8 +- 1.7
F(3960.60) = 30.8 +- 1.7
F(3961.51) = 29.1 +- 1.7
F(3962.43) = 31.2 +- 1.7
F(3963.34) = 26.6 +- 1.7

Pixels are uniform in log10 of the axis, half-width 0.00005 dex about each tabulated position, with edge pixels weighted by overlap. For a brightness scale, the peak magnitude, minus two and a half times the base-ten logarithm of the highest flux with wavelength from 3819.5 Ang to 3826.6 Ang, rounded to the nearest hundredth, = -3.88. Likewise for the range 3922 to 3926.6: -3.80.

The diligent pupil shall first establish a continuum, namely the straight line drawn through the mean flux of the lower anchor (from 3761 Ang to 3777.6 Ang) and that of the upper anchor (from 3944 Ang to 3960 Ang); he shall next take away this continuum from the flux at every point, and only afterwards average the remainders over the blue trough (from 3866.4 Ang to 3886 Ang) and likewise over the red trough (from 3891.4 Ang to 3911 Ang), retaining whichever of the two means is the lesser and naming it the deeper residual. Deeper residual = 0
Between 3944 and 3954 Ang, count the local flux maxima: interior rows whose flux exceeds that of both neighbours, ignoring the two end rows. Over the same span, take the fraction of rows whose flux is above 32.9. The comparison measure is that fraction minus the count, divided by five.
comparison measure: -0.29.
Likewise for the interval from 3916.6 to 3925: -0.38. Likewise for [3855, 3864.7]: -0.47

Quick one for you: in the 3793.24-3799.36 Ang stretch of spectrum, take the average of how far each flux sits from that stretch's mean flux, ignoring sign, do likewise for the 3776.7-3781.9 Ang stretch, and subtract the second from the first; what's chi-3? 3.4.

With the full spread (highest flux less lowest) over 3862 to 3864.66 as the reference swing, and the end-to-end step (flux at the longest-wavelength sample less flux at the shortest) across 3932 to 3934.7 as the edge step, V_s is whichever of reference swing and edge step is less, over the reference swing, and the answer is -0.9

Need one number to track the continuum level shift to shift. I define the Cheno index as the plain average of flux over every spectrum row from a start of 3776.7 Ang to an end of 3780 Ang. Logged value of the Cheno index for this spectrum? 31.4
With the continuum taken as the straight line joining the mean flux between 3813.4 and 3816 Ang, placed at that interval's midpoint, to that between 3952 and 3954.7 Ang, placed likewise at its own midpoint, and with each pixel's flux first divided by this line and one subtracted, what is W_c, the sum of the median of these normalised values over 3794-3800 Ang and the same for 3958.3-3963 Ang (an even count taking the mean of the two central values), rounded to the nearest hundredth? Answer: -0.35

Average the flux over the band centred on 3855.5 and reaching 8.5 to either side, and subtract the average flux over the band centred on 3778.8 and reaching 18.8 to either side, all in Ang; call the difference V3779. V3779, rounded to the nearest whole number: 6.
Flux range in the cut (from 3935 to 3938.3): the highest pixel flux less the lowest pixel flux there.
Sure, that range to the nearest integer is 13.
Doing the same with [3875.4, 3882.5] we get 8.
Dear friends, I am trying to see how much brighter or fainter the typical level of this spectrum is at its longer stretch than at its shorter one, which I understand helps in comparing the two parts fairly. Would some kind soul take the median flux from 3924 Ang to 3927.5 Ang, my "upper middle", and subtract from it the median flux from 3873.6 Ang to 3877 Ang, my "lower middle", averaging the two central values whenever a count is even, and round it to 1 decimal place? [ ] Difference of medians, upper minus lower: -1.0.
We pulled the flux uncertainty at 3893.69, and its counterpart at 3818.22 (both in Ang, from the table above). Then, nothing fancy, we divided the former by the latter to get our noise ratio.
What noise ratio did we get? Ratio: 0.87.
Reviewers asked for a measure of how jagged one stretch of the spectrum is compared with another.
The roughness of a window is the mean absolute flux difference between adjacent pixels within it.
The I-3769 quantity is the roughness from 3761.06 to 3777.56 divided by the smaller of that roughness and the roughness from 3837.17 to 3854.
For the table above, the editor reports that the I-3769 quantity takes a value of 1.03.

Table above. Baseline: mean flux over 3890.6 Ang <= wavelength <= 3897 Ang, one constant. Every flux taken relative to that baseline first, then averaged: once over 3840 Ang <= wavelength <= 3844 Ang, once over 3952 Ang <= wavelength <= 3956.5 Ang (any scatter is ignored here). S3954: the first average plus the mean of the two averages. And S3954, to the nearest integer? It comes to 3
